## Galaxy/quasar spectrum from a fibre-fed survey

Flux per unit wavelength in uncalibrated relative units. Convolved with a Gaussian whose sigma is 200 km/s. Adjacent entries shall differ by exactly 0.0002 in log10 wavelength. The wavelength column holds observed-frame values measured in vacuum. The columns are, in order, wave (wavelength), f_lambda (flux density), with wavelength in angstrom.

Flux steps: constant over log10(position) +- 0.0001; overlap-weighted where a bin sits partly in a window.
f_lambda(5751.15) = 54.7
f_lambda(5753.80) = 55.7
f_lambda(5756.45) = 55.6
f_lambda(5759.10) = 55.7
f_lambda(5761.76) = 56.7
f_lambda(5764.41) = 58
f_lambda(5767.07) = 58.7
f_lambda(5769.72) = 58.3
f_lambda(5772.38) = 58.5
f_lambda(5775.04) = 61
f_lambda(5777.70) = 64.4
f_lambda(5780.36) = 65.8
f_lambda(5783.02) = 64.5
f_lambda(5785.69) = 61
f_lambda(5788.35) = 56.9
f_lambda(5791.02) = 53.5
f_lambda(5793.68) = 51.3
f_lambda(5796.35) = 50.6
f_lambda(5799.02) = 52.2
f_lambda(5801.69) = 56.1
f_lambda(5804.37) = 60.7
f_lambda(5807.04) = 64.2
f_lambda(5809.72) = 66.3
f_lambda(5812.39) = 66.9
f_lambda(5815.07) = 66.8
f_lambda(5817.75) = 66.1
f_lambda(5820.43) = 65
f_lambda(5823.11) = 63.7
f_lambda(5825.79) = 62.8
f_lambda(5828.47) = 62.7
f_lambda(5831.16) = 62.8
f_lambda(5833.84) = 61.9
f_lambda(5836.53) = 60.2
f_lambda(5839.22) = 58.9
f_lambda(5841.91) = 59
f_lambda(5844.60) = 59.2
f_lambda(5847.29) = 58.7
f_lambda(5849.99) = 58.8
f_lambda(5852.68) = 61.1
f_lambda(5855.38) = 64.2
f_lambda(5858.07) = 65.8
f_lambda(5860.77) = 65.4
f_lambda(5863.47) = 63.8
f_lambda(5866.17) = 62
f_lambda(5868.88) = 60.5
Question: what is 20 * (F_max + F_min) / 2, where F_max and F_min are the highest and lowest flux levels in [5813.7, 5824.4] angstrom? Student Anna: 1305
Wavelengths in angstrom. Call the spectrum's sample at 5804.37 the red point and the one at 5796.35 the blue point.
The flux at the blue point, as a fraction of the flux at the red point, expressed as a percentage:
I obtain 83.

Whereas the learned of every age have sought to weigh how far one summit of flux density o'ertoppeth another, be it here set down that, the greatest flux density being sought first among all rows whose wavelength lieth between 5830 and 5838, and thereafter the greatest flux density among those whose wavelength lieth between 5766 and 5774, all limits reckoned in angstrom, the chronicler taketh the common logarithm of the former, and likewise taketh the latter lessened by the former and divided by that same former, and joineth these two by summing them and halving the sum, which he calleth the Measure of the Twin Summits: 0.87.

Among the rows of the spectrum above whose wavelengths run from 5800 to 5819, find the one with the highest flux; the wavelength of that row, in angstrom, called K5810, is 5812.39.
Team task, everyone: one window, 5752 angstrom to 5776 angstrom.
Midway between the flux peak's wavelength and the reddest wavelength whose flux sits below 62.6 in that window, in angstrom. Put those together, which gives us 5775.0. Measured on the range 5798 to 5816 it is 5808.4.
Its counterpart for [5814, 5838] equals 5825.8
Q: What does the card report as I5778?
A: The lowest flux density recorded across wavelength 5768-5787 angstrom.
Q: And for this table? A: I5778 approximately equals 58.3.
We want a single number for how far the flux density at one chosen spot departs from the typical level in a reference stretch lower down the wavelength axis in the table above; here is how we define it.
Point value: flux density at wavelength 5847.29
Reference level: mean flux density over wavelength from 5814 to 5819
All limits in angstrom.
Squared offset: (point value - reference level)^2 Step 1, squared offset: 60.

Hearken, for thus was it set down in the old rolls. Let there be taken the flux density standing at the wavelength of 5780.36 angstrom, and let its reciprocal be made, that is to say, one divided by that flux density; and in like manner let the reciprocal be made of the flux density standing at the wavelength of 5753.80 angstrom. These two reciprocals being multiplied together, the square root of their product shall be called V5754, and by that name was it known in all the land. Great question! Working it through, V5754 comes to 0.0165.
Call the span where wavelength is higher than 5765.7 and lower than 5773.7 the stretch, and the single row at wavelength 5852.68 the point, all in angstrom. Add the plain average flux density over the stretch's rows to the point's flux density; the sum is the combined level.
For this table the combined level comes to 120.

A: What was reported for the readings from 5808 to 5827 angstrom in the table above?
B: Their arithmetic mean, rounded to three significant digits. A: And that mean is 65.4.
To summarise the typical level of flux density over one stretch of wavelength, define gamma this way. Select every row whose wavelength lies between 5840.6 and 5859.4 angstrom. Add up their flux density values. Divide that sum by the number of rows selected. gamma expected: 61.0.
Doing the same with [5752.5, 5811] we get 58.4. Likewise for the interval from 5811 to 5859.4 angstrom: 62.5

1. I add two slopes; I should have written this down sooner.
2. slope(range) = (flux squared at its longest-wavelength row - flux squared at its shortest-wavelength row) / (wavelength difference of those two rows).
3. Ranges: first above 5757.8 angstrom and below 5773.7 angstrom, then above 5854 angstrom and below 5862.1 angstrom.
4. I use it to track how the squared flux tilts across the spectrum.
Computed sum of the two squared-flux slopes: 53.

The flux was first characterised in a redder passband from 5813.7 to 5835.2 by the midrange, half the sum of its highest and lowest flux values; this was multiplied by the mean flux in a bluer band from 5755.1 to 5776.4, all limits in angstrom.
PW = 3720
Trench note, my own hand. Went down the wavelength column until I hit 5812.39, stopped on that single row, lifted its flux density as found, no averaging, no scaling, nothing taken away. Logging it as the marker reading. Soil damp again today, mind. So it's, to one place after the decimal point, 66.9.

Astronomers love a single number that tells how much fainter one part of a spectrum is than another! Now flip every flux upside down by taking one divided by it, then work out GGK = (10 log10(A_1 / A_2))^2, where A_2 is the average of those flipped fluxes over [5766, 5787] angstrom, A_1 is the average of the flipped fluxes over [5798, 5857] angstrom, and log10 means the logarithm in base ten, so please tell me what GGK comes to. 0.000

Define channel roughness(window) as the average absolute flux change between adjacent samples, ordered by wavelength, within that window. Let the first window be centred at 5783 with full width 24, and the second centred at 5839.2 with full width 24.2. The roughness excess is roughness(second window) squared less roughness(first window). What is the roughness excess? -2.3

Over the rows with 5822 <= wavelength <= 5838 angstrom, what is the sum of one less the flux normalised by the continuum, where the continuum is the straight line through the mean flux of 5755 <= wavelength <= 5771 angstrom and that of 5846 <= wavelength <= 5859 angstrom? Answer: -0.2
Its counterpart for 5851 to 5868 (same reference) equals -0.2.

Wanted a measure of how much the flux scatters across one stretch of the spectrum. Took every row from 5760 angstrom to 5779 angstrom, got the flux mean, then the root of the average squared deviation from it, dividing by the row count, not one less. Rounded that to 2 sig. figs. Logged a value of 2.4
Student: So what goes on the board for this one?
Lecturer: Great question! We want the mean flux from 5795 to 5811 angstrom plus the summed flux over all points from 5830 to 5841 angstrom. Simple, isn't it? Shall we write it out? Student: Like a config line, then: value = 302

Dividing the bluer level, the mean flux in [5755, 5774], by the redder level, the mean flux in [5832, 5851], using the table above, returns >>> 0.96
